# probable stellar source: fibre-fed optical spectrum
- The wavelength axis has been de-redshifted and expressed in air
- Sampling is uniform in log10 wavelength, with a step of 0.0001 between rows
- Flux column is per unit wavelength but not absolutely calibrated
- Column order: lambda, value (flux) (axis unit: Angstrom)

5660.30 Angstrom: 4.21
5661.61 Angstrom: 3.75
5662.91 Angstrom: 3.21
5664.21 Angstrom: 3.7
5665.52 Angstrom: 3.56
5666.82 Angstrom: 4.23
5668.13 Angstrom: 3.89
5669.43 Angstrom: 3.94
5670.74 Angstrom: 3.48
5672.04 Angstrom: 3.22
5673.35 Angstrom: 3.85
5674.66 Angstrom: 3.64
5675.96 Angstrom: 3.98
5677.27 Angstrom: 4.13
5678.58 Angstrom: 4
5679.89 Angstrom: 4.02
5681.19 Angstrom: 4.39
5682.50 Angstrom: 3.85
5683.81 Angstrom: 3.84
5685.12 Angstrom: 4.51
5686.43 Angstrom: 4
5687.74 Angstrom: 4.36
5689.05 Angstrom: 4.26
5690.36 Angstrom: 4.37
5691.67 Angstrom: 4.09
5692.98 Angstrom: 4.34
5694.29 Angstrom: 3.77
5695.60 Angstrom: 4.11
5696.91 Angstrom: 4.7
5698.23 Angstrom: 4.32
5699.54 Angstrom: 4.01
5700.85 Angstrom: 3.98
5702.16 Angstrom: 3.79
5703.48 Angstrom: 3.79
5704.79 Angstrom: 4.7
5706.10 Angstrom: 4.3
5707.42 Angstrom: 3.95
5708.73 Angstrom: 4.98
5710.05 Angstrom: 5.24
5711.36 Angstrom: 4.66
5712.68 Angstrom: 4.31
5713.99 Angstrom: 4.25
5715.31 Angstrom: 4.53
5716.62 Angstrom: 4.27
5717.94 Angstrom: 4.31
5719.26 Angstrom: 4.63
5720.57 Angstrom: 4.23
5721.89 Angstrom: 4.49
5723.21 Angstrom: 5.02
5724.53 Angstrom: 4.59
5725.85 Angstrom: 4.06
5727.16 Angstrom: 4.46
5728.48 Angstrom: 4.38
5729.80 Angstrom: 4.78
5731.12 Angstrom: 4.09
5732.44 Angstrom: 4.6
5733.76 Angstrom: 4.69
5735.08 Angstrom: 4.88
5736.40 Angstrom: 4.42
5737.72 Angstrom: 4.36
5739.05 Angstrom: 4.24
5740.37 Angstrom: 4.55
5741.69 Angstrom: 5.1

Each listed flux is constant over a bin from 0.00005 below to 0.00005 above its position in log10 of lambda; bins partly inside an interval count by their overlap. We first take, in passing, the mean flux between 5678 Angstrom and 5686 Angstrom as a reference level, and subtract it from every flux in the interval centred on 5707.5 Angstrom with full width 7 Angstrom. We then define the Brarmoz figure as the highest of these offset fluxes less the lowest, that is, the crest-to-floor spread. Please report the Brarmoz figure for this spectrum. 1.29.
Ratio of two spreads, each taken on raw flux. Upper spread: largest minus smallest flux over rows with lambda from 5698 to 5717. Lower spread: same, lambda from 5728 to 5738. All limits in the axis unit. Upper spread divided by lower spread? 1.84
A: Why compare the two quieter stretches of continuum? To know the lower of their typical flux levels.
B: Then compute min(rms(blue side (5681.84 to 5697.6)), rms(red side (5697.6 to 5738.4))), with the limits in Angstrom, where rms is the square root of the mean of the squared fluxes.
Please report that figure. 4.19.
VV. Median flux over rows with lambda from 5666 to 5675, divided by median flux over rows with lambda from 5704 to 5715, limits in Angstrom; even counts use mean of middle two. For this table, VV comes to 0.86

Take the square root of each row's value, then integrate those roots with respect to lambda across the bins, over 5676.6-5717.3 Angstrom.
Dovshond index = 84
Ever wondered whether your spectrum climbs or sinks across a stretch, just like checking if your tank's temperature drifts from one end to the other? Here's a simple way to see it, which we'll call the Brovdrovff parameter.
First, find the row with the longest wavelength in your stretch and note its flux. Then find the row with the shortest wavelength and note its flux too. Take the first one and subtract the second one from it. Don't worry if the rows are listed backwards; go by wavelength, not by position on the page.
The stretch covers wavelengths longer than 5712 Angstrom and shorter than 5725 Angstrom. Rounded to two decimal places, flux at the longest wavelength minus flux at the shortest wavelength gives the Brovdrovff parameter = 0.28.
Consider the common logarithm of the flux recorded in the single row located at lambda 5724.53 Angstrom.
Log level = 0.662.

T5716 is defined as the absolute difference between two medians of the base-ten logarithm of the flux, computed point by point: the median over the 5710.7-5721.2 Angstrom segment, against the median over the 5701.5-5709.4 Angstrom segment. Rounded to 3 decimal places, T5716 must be 0.019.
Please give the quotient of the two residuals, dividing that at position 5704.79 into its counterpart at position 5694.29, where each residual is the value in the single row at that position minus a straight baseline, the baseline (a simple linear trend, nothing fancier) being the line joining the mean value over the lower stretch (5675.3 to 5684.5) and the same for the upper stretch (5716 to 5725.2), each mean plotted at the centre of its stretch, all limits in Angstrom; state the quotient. -1.1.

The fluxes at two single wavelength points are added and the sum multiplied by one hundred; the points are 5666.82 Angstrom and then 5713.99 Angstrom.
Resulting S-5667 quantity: 848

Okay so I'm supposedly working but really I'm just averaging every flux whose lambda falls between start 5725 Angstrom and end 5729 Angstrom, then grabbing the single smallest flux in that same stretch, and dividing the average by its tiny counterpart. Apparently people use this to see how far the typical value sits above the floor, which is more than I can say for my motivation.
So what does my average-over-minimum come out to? 1.06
